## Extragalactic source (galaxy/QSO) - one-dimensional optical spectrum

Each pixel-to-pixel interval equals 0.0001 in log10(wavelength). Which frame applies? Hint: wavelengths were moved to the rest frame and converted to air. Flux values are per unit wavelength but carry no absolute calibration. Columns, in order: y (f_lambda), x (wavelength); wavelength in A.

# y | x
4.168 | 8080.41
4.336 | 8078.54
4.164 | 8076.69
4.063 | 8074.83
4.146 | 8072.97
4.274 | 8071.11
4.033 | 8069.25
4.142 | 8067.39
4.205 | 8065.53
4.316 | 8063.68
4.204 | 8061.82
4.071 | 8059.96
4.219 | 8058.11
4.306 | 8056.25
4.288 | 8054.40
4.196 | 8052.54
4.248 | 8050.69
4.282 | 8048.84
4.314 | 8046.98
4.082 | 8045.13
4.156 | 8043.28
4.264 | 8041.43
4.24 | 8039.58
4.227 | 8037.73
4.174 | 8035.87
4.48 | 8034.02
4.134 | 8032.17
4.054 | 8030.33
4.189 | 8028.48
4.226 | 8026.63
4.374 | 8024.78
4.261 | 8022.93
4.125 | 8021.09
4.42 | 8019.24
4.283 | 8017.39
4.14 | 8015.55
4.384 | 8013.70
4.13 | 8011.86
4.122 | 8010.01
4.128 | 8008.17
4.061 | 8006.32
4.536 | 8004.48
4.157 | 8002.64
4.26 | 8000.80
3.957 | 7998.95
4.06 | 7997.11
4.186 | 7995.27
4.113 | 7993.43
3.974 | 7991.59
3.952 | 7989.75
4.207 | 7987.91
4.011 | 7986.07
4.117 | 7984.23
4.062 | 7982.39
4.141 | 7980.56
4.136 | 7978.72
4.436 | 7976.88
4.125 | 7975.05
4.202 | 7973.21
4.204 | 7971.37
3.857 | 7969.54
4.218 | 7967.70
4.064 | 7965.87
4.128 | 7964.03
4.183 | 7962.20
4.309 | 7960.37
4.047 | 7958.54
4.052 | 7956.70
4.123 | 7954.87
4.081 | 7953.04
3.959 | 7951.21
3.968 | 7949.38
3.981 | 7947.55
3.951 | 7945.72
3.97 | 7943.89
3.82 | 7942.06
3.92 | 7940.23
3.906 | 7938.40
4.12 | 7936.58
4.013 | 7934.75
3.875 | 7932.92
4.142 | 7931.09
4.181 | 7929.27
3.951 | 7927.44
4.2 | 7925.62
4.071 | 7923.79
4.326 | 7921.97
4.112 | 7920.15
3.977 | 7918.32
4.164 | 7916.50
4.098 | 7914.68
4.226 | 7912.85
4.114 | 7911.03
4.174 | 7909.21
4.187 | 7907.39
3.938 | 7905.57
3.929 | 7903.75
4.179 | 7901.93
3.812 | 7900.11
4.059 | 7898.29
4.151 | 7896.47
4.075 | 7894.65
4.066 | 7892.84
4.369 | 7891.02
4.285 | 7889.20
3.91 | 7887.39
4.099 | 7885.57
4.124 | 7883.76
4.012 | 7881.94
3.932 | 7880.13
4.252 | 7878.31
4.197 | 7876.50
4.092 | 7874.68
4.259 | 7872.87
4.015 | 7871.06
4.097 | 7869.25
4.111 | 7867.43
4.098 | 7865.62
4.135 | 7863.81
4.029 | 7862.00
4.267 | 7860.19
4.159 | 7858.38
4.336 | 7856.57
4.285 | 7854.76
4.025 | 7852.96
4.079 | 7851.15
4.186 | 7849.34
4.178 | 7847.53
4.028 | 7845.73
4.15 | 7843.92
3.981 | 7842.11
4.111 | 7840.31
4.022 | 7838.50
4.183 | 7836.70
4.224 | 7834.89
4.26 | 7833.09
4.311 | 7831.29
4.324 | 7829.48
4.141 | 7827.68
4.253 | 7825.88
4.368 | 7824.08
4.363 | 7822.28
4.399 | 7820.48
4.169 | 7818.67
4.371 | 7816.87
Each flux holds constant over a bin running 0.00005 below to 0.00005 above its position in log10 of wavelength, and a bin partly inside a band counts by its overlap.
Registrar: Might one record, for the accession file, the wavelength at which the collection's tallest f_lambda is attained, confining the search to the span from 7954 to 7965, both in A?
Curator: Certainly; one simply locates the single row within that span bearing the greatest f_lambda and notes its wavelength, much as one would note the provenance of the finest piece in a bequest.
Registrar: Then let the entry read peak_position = 7960.37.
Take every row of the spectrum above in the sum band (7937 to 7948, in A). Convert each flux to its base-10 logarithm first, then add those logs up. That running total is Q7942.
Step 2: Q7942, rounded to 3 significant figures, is 3.56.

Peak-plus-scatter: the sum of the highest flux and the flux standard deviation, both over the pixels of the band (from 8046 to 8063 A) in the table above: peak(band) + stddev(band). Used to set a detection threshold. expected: 4.39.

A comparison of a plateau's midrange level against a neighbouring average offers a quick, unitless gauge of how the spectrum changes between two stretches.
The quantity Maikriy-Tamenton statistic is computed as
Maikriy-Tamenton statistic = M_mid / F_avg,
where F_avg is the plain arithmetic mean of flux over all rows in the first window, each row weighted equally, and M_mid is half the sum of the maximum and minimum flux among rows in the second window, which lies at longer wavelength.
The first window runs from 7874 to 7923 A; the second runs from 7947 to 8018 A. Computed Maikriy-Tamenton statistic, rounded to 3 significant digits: 1.02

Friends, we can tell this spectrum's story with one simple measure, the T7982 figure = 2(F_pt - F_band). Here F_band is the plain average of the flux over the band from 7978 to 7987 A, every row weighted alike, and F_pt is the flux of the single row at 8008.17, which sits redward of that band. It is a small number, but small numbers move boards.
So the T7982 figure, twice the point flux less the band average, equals 0.07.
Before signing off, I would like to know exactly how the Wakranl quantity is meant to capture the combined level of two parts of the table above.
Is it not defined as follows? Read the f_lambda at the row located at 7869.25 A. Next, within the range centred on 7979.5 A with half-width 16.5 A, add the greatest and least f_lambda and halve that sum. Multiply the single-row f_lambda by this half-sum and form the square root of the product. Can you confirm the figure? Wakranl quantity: 4.12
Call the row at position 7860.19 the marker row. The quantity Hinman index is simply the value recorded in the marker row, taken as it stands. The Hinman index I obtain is 4.267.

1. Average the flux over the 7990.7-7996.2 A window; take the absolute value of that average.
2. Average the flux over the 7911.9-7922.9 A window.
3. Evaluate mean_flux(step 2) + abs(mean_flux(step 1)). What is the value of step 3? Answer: 8.24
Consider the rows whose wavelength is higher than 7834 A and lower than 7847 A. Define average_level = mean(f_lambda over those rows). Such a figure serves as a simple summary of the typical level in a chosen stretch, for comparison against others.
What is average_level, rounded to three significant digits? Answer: 4.10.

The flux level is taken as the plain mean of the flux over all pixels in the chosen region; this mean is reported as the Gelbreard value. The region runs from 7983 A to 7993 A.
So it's 4.05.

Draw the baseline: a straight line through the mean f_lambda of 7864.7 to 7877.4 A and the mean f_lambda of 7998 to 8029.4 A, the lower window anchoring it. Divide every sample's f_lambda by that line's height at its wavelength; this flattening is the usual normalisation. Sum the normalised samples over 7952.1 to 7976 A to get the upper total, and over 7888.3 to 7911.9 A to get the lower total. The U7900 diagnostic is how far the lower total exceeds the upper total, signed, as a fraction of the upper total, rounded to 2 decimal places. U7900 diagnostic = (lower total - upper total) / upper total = 0.01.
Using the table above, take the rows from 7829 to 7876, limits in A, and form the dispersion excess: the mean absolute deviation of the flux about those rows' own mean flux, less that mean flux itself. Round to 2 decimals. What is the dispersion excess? -4.06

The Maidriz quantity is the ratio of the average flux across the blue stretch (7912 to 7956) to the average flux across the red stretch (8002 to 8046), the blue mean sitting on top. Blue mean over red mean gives 0.96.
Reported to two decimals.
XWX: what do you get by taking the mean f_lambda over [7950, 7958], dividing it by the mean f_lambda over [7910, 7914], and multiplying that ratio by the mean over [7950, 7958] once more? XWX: 3.94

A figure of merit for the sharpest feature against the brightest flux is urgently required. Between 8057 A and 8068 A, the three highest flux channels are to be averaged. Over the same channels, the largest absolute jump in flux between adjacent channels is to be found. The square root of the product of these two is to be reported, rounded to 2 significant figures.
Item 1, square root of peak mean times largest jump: 0.79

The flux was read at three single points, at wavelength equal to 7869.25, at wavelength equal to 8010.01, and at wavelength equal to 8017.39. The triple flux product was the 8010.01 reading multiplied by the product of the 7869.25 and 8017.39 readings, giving 72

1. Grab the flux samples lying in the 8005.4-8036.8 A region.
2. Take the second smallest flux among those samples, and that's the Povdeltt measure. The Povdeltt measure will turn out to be 4.061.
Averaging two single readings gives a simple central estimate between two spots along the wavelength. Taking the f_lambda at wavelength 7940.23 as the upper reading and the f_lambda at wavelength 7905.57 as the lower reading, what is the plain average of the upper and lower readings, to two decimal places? 3.93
